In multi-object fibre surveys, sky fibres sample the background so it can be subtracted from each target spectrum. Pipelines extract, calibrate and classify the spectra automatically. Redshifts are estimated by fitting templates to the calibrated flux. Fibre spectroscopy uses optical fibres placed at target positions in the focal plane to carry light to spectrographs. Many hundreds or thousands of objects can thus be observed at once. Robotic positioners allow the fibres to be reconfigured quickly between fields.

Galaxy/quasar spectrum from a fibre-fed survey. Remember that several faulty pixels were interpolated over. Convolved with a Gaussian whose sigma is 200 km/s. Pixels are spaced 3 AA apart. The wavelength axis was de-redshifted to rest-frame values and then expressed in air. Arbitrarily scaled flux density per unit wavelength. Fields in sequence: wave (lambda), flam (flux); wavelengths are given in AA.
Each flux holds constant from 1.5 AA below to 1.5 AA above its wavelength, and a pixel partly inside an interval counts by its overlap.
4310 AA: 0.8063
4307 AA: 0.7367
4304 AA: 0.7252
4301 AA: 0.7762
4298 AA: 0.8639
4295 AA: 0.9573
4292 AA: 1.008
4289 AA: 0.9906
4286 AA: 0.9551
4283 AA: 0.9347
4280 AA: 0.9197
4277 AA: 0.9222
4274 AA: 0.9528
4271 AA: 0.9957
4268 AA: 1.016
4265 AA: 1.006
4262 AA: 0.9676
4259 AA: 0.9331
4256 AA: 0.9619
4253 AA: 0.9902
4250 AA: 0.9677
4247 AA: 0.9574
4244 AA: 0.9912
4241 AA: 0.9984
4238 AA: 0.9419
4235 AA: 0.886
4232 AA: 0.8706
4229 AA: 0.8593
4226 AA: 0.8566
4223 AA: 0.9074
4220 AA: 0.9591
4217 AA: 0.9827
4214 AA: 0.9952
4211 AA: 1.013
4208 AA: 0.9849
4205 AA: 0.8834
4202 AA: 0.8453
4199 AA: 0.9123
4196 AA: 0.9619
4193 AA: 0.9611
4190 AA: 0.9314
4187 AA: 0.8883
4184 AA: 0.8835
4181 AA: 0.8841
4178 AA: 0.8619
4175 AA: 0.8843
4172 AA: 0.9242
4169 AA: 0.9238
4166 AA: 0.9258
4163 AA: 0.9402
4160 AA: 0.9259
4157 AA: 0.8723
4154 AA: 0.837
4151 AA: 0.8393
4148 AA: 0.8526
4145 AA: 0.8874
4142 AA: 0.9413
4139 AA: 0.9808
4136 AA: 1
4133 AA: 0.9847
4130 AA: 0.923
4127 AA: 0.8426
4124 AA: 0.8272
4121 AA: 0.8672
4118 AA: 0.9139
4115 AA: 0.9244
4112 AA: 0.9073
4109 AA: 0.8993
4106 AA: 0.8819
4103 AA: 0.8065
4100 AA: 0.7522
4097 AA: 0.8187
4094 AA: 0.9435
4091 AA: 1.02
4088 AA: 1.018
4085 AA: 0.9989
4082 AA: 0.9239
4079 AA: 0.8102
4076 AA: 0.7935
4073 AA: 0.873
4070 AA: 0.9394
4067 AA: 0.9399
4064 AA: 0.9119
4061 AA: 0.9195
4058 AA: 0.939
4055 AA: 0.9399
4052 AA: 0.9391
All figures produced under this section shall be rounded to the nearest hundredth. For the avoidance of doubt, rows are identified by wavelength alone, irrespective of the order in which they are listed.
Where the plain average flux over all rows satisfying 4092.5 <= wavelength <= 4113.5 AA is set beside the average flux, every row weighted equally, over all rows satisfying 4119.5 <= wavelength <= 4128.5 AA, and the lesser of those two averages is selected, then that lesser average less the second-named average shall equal 0.00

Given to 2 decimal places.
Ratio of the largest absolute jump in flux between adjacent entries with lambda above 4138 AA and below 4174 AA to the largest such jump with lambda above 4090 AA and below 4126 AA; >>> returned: 0.43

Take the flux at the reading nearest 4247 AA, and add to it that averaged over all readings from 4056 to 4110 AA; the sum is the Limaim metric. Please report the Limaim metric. 1.86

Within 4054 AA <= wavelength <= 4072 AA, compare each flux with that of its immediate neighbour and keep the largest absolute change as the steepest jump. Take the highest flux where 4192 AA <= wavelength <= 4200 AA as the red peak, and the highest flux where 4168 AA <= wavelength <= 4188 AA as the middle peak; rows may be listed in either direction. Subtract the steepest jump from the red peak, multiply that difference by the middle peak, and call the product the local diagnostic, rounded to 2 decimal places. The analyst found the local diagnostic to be 0.86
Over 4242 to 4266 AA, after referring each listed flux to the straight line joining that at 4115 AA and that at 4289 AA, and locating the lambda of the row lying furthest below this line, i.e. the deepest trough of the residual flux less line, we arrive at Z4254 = 4259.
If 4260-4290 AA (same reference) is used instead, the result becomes 4280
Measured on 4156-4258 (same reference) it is 4202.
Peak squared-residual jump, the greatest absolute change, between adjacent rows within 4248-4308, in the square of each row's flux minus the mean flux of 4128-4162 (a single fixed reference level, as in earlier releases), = 0.017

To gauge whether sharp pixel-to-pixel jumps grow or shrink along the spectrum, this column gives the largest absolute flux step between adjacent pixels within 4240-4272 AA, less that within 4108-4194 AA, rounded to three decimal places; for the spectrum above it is -0.042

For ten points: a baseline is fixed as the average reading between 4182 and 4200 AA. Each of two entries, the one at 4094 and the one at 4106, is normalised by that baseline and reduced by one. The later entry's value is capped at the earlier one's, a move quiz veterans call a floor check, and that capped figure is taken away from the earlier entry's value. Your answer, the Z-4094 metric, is 0.067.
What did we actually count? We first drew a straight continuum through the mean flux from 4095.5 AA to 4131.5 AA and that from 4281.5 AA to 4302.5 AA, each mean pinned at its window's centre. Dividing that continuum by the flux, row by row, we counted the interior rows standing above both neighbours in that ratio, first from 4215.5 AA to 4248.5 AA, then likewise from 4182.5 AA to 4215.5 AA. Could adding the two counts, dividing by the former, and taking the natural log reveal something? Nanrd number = 0.69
